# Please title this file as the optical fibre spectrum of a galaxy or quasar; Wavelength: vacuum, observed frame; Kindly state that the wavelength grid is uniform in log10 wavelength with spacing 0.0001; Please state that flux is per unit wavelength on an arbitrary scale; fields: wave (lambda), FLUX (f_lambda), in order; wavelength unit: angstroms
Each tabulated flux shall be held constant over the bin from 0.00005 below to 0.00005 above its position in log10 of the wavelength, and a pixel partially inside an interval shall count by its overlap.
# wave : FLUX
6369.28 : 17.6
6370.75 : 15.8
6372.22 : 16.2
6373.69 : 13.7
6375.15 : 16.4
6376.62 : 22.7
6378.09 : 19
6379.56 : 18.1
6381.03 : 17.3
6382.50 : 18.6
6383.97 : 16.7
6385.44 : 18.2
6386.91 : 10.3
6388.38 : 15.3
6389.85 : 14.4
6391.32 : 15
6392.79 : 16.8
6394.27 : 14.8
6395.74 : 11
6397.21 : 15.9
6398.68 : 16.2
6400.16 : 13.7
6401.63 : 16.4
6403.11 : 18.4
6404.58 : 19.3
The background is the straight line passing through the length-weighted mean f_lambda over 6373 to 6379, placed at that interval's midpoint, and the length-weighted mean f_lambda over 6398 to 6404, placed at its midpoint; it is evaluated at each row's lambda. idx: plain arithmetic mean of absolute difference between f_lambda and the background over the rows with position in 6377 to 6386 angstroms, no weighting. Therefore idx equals 0.8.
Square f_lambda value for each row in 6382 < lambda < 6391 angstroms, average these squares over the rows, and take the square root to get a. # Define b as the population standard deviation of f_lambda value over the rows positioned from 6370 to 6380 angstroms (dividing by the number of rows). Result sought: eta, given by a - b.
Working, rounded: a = 15.8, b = 2.67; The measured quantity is 13.2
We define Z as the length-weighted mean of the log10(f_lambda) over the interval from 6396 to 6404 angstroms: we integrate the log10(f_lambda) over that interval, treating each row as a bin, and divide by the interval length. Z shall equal 1.20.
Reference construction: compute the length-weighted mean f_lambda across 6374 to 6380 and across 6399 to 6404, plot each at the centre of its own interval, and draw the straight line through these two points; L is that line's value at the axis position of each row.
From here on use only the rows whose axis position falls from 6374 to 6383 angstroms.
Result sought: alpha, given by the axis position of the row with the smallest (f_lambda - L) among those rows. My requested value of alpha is 6375.15 angstroms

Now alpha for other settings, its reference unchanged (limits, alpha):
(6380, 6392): 6386.91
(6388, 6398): 6395.74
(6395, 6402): 6395.74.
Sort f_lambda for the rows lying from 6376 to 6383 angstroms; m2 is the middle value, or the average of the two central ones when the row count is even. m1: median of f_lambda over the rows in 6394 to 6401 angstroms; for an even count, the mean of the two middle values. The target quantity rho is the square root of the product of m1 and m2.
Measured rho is 16.6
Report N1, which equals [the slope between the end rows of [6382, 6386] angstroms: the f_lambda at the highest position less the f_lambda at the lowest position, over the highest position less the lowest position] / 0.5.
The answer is -0.3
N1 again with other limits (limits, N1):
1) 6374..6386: 0.3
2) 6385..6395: -0.8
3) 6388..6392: -0.2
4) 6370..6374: -1.4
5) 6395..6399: 3.5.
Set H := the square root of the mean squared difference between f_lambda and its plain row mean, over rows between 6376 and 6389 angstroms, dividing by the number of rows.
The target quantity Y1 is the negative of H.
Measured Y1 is -3.1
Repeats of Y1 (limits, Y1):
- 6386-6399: -2.1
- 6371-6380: -2.8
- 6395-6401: -2.1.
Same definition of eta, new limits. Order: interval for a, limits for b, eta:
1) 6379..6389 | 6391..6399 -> 14.7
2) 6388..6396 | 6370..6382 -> 12.2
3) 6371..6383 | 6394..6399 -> 15.8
